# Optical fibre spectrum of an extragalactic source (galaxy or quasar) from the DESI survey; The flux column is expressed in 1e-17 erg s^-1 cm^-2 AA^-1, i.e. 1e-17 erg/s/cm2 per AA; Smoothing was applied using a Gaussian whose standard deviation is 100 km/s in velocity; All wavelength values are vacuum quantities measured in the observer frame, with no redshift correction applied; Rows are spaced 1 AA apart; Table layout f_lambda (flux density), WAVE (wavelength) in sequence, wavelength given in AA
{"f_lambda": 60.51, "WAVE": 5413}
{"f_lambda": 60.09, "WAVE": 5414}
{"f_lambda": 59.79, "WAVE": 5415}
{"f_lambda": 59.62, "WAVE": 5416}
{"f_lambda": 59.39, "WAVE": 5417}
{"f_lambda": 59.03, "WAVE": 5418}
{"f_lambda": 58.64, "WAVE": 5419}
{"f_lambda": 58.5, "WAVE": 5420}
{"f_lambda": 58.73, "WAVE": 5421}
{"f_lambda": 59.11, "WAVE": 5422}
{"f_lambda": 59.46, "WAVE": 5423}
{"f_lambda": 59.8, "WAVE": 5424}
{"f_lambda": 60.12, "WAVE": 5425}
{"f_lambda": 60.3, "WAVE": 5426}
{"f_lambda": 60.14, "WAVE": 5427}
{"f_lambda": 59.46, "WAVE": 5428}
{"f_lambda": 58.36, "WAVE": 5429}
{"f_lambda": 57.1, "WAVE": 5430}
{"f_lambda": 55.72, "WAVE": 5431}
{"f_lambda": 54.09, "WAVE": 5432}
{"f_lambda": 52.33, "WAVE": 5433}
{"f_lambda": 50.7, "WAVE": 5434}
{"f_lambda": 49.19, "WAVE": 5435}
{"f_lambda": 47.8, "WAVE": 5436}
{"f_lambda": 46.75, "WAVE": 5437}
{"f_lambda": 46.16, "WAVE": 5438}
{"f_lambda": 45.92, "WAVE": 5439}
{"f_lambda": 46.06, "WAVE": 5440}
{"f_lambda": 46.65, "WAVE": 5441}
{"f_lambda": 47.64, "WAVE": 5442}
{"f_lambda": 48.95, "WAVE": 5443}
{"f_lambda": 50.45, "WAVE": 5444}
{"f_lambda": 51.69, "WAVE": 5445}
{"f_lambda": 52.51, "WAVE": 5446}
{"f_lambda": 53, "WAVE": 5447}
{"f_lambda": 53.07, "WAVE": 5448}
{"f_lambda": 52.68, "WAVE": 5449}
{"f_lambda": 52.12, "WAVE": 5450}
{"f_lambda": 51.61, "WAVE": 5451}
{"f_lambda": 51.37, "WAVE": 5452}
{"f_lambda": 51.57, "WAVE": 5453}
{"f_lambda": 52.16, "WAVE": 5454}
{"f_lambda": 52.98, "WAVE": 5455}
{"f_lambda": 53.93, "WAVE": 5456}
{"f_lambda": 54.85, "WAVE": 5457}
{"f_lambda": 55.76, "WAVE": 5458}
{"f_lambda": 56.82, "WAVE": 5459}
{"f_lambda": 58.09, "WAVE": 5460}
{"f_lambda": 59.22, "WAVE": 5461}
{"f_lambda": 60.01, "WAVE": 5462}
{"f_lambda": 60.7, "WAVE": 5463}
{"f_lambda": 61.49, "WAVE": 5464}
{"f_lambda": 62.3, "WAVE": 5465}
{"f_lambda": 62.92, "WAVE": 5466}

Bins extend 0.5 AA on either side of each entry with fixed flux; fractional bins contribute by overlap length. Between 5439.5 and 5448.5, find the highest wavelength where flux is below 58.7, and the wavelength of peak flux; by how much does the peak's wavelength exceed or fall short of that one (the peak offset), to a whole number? 0 AA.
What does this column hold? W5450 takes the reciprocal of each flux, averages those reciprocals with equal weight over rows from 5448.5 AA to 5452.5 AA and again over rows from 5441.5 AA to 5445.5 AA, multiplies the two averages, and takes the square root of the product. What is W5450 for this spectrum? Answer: 0.0197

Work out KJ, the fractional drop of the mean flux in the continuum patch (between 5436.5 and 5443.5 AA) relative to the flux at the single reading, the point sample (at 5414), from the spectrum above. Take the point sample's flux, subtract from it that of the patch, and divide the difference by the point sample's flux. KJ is 0.22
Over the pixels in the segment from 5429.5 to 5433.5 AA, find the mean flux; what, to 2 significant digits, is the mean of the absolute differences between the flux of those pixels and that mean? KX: 1.6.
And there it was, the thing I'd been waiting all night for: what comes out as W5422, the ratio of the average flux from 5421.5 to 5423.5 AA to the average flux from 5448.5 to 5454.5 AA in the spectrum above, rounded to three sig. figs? 1.14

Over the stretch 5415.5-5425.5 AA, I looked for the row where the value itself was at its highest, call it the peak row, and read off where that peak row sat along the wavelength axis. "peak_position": 5425 AA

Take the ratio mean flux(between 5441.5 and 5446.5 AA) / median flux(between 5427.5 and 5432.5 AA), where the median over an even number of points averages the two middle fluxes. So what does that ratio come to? 0.88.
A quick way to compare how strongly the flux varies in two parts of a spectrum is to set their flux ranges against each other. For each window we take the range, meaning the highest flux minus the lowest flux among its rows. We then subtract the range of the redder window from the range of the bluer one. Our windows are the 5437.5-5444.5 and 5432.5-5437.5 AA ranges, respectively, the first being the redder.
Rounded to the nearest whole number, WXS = 1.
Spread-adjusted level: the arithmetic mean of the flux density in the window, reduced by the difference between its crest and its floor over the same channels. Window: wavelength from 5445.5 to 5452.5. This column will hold 50.6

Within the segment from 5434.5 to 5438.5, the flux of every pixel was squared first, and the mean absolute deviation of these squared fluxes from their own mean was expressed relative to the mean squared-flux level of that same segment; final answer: 0.043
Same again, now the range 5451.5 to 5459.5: 0.062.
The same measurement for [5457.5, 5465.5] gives 0.061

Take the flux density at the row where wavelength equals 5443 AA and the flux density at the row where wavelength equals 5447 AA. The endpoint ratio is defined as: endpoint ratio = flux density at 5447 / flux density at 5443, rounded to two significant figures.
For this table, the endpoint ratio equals 1.1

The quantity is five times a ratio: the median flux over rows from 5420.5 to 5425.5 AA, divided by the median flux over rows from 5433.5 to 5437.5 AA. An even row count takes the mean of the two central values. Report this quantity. 6.1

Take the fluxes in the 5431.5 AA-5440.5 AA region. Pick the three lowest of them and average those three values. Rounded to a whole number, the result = 46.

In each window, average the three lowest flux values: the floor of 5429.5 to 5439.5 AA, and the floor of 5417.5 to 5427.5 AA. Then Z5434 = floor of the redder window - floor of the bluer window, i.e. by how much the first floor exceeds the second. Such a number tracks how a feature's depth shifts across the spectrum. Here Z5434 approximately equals -12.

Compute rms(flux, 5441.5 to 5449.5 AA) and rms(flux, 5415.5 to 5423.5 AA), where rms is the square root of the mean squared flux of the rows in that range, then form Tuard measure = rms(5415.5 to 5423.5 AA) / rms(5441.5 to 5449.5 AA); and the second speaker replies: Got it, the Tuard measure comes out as 1.15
